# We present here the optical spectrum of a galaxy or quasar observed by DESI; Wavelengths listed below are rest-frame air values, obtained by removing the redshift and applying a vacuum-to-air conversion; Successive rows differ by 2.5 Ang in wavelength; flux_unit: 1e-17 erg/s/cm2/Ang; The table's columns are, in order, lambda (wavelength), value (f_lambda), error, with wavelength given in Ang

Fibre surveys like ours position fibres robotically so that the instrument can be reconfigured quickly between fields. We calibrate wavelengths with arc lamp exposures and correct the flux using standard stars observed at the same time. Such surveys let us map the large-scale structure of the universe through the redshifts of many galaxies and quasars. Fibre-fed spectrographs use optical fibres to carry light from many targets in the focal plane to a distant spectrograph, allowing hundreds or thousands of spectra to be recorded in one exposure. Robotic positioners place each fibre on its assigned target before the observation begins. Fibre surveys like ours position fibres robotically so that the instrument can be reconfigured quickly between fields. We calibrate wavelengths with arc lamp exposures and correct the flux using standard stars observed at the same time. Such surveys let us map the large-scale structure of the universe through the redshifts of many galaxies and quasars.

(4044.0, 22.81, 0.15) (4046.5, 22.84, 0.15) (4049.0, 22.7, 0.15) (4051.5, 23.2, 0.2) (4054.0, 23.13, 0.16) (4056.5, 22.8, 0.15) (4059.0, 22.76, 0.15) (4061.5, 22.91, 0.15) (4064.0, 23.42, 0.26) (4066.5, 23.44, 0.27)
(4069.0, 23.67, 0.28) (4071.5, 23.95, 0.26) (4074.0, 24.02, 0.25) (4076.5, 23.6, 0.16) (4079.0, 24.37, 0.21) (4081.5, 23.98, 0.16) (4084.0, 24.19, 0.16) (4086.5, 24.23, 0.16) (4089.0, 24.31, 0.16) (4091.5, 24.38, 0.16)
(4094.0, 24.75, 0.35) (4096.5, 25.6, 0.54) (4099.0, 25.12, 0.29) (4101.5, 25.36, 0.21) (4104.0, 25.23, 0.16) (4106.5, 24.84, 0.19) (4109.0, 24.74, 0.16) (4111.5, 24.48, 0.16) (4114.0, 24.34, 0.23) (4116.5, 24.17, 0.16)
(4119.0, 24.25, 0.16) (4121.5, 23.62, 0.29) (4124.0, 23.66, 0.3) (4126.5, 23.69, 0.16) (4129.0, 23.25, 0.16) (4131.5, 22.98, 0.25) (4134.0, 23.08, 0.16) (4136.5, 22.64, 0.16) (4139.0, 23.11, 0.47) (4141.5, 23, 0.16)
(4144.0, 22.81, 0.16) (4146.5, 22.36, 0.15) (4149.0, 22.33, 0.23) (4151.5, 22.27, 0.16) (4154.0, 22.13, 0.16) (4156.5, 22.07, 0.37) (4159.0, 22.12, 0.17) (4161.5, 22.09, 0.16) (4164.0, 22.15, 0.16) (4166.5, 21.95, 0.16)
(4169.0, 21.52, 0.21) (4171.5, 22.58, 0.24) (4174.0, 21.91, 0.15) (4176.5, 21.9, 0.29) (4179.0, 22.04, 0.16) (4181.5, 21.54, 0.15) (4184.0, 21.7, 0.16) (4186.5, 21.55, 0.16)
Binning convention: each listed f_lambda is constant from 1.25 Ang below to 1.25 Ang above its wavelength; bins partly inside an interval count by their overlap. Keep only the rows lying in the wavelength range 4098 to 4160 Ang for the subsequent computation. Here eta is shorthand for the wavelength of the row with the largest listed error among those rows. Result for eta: 4139.0 Ang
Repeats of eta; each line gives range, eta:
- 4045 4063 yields 4051.5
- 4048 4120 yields 4096.5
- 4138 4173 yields 4139.0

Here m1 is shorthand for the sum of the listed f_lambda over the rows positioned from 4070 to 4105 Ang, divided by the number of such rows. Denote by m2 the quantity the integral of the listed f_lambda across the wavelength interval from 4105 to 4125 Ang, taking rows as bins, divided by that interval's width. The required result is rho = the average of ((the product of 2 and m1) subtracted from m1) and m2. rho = -0.11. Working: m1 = 24.5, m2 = 24.3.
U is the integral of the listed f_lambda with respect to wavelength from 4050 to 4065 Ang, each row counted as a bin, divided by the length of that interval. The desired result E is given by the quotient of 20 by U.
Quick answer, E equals 0.87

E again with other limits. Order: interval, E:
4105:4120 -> 0.82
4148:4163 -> 0.90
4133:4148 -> 0.88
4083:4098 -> 0.81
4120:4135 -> 0.85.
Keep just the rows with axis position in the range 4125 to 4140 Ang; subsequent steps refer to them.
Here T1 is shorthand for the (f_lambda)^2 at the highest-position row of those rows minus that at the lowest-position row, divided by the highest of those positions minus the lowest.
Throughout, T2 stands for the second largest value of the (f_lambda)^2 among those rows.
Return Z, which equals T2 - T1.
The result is 543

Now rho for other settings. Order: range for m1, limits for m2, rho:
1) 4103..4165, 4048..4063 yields -0.16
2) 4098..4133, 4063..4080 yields -0.24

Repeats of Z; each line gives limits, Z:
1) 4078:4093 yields 594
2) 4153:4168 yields 490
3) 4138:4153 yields 532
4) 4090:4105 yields 640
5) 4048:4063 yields 534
